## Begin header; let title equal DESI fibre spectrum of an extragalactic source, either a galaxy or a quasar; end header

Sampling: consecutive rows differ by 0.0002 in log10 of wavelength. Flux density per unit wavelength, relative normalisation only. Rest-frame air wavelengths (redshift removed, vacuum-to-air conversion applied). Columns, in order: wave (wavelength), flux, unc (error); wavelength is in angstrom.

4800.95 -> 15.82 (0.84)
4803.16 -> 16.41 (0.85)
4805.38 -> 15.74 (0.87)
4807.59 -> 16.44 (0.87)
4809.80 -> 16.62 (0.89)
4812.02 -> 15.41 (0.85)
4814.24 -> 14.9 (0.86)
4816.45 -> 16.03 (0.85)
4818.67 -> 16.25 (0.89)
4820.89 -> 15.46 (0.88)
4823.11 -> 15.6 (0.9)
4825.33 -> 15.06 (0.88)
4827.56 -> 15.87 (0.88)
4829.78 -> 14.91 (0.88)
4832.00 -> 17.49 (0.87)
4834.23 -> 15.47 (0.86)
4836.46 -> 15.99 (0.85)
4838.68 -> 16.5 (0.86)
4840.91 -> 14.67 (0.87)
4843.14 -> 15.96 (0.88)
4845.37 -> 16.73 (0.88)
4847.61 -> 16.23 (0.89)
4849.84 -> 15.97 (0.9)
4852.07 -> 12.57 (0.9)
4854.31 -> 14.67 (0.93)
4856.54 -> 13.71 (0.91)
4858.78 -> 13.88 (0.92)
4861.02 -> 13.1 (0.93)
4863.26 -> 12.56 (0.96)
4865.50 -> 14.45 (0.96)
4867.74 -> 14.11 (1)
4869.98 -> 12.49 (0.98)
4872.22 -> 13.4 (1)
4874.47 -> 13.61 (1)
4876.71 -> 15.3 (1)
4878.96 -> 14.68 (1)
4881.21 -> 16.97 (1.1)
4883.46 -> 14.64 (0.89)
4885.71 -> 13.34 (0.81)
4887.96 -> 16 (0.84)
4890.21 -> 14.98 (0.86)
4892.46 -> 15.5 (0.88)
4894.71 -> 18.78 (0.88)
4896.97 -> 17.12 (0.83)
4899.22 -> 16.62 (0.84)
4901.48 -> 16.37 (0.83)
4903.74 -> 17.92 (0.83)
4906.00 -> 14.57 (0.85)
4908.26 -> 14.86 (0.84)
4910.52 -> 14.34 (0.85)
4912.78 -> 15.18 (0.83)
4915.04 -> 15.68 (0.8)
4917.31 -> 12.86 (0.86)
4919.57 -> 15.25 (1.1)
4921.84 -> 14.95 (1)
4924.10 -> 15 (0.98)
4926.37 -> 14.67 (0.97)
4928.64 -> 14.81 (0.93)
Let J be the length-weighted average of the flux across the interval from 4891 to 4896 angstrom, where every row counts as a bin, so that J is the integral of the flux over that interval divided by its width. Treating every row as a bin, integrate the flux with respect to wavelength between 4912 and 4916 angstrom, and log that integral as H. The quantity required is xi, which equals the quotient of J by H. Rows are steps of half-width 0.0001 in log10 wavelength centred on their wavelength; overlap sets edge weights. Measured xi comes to 0.275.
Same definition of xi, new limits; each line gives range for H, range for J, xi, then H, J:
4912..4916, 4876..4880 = 0.242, 62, 15.0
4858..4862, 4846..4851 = 0.299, 54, 16.1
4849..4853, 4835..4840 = 0.283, 57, 16.1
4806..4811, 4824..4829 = 0.188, 82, 15.4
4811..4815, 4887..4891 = 0.256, 61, 15.5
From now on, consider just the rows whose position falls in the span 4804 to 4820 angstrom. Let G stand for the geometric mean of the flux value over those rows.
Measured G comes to 15.9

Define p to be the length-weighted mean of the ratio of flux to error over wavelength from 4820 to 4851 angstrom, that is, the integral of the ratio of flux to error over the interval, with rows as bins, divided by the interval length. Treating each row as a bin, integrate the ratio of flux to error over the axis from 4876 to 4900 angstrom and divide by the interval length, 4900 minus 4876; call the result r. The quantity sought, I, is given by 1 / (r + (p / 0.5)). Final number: 0.0186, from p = 18.1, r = 17.7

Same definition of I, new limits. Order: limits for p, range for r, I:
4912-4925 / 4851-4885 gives 0.0214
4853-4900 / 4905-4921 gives 0.0205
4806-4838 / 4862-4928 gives 0.0189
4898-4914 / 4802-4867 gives 0.0182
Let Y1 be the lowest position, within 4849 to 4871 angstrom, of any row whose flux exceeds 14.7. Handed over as 4849.84 angstrom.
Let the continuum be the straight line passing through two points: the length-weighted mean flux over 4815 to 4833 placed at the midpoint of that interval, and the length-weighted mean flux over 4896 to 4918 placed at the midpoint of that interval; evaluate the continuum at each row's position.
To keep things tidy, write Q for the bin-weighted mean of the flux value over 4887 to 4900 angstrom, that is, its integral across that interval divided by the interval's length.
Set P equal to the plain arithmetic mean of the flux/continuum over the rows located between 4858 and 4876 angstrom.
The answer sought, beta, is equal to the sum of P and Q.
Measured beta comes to 17.4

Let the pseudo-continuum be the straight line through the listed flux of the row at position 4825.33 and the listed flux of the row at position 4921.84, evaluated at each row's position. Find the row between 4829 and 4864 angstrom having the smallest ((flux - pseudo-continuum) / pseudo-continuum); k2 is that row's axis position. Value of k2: 4852.07 angstrom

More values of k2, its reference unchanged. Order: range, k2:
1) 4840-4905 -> 4869.98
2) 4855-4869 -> 4863.26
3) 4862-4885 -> 4869.98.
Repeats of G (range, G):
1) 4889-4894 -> 15.2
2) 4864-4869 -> 14.3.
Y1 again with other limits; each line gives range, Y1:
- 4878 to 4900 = 4881.21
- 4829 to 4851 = 4829.78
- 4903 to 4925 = 4903.74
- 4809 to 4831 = 4809.80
